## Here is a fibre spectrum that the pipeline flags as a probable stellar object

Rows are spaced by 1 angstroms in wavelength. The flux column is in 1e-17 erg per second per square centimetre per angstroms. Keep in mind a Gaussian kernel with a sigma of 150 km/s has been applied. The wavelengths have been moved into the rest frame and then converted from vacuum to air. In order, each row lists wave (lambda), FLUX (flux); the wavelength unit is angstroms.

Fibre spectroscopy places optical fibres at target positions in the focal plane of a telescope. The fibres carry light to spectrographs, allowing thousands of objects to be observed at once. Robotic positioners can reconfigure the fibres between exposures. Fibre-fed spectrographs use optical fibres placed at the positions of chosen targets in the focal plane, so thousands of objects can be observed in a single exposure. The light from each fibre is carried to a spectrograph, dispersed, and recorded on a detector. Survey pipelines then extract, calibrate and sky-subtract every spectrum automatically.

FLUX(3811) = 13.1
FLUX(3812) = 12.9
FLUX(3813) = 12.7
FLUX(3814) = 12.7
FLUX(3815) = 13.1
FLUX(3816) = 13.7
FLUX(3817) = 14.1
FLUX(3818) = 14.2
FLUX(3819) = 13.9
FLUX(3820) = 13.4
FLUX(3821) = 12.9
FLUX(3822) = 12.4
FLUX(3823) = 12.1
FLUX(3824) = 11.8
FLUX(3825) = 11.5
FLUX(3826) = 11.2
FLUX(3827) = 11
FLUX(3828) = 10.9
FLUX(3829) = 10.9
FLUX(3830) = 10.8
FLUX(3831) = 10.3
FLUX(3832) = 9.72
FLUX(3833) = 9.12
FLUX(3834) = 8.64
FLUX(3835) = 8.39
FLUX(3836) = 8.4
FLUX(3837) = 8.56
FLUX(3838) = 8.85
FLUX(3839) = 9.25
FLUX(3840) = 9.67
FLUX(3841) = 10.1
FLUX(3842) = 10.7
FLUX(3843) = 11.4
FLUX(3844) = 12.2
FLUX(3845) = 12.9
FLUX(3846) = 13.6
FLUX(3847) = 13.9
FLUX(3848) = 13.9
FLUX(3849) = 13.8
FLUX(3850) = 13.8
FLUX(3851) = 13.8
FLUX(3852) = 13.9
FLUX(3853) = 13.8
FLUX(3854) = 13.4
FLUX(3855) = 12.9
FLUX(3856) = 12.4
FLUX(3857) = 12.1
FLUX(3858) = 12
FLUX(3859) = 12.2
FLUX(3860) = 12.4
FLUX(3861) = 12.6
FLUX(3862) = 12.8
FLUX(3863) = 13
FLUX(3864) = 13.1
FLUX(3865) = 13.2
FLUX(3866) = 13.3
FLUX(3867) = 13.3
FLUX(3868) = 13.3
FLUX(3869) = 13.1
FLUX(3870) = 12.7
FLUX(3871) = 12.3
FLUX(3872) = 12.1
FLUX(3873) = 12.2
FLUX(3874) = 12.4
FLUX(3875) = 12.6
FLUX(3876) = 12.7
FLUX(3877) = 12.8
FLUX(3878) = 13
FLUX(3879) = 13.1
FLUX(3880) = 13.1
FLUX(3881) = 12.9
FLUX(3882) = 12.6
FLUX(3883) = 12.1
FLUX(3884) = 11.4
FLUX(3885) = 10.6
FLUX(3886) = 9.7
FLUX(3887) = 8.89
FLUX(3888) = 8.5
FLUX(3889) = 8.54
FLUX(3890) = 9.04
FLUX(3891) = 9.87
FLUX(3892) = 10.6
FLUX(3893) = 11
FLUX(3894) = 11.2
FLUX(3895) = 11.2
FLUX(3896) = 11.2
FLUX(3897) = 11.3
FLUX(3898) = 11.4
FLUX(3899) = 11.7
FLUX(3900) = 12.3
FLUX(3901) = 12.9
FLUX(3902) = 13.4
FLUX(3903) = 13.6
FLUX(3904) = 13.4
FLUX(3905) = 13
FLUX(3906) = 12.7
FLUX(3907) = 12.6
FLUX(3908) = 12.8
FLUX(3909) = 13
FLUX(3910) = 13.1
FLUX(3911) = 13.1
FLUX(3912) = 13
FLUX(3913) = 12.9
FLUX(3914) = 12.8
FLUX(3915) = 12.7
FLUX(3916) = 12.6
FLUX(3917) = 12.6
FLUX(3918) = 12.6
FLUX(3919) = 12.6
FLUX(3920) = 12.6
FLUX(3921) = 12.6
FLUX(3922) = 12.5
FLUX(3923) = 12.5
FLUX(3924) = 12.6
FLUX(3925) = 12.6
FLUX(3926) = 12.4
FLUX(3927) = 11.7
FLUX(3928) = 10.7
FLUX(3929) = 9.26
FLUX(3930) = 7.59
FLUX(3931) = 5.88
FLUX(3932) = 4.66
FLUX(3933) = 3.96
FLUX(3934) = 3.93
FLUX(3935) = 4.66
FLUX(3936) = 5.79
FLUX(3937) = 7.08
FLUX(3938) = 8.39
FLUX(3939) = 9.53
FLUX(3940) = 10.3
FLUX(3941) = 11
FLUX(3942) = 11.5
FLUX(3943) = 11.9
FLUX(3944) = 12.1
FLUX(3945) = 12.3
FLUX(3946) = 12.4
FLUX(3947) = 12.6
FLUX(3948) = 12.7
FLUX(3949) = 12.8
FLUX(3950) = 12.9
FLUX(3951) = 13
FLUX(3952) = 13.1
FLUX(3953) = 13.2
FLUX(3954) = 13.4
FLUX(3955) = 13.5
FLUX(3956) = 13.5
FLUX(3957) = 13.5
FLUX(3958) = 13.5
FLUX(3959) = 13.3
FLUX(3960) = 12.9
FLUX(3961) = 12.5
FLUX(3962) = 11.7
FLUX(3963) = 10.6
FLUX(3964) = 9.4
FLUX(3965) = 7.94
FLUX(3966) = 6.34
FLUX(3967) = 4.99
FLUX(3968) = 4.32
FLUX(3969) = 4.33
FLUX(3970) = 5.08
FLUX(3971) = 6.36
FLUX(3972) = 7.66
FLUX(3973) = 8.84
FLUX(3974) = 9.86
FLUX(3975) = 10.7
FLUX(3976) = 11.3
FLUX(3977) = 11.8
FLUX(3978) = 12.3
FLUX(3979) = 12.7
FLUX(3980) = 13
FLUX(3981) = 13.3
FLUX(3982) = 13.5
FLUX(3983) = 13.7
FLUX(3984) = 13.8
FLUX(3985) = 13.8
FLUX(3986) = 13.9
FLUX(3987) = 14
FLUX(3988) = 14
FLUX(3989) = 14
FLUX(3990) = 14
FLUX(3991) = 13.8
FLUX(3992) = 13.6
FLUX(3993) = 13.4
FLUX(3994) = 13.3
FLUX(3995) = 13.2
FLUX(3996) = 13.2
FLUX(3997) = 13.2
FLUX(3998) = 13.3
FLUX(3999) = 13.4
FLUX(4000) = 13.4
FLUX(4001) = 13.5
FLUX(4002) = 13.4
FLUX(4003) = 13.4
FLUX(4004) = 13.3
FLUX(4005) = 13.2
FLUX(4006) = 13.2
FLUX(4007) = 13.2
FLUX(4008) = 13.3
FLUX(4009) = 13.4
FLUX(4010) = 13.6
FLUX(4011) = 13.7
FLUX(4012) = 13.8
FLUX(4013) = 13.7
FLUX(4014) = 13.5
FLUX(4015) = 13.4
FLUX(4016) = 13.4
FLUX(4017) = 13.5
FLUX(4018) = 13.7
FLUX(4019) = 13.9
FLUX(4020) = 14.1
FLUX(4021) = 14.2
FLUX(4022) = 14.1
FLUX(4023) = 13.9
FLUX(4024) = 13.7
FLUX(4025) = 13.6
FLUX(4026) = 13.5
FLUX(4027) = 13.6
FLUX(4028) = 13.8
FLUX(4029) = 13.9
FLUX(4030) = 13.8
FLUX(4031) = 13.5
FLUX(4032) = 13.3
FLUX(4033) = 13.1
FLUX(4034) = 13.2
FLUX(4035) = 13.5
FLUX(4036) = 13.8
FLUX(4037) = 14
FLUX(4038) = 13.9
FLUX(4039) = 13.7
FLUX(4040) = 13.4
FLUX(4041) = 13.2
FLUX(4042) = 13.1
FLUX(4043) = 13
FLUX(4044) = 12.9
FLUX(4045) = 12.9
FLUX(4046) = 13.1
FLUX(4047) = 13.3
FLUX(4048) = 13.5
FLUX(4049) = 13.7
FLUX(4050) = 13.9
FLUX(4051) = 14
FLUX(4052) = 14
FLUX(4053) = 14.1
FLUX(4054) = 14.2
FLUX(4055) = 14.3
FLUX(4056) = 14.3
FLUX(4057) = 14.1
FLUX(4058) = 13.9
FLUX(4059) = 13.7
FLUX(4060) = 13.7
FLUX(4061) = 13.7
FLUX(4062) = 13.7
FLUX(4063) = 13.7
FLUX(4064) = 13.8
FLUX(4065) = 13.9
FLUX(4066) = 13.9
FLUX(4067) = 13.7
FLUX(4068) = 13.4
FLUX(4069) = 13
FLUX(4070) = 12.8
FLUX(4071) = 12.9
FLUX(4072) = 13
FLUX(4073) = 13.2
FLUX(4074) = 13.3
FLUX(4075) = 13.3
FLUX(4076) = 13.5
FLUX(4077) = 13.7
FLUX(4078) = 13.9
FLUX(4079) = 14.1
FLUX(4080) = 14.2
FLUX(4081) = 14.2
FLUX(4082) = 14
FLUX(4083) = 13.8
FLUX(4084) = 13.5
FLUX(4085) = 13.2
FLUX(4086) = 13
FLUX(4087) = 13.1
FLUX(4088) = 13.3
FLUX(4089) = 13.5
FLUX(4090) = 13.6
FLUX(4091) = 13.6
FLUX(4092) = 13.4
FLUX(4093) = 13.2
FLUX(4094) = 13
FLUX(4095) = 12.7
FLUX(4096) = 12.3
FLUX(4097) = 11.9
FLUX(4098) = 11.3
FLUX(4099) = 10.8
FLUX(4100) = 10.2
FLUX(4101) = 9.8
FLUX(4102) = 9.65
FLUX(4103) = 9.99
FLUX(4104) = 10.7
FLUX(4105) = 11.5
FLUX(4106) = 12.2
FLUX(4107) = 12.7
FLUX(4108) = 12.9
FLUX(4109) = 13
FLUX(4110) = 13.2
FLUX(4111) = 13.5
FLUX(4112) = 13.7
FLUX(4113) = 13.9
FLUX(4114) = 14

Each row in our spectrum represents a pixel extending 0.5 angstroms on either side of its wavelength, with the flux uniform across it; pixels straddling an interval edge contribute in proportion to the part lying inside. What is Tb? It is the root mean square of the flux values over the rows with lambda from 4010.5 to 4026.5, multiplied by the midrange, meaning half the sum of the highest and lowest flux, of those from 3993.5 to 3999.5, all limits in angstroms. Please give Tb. 183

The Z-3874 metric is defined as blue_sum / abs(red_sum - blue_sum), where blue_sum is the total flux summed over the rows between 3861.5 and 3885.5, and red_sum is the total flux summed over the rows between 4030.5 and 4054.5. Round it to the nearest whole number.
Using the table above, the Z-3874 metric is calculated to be 15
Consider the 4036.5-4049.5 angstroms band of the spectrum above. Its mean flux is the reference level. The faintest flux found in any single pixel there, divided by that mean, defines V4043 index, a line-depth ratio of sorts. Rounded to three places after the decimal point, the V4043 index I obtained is 0.965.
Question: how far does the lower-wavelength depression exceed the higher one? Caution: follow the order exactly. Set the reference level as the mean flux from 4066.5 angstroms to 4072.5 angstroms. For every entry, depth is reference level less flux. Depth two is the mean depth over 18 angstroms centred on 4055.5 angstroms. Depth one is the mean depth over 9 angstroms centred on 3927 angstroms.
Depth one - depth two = 3.3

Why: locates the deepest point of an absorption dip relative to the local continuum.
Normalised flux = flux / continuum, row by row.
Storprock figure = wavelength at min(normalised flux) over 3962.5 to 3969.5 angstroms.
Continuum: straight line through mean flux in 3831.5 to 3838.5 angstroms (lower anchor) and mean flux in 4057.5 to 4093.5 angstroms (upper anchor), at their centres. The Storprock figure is 3968 angstroms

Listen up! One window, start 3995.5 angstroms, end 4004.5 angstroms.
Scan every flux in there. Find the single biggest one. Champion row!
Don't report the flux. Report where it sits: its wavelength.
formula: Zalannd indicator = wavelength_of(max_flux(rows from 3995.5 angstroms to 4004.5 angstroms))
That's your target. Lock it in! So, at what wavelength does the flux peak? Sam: 4001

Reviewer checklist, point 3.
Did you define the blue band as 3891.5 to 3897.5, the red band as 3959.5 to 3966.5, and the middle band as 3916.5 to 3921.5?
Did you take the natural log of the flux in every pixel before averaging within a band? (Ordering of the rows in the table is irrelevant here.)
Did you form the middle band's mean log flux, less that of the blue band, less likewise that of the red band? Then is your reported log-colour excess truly -2.17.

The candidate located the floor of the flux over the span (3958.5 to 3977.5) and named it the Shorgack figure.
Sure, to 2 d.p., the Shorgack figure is 4.32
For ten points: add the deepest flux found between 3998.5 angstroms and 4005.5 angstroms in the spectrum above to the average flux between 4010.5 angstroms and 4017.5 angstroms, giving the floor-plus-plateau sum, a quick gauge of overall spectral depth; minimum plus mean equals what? 26.8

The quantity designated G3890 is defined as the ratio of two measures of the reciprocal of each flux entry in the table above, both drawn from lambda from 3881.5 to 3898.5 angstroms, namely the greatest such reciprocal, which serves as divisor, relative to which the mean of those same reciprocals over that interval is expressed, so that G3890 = 0.82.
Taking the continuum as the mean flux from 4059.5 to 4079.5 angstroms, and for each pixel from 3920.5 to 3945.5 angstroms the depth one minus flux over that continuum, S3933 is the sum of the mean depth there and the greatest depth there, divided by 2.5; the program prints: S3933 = 0.40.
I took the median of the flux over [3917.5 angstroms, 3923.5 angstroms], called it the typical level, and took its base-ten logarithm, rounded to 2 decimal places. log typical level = 1.10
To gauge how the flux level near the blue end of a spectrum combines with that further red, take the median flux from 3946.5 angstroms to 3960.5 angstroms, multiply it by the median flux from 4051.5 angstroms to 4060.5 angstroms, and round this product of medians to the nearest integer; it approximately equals 185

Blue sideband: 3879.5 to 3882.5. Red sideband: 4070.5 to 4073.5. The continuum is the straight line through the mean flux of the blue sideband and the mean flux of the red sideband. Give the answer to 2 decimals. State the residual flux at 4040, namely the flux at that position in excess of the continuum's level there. 0.39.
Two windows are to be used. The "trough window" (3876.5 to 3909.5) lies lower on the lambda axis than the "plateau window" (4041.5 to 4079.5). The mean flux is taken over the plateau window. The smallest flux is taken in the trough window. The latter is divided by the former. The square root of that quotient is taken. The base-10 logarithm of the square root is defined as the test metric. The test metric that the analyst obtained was -0.10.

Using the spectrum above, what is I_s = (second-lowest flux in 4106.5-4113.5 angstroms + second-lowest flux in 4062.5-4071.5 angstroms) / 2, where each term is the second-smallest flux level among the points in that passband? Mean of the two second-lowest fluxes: 12.9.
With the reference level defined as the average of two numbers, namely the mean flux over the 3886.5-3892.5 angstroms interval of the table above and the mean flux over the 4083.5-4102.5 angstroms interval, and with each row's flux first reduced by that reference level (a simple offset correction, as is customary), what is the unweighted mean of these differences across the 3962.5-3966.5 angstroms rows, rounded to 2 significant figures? -2.2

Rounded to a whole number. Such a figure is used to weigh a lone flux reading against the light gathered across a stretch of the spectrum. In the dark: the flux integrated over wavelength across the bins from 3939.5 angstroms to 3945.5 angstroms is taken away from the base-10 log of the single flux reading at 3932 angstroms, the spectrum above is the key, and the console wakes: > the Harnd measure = -68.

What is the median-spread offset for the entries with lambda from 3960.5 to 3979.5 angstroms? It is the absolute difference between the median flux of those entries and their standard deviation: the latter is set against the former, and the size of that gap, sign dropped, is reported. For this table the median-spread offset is 6.5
